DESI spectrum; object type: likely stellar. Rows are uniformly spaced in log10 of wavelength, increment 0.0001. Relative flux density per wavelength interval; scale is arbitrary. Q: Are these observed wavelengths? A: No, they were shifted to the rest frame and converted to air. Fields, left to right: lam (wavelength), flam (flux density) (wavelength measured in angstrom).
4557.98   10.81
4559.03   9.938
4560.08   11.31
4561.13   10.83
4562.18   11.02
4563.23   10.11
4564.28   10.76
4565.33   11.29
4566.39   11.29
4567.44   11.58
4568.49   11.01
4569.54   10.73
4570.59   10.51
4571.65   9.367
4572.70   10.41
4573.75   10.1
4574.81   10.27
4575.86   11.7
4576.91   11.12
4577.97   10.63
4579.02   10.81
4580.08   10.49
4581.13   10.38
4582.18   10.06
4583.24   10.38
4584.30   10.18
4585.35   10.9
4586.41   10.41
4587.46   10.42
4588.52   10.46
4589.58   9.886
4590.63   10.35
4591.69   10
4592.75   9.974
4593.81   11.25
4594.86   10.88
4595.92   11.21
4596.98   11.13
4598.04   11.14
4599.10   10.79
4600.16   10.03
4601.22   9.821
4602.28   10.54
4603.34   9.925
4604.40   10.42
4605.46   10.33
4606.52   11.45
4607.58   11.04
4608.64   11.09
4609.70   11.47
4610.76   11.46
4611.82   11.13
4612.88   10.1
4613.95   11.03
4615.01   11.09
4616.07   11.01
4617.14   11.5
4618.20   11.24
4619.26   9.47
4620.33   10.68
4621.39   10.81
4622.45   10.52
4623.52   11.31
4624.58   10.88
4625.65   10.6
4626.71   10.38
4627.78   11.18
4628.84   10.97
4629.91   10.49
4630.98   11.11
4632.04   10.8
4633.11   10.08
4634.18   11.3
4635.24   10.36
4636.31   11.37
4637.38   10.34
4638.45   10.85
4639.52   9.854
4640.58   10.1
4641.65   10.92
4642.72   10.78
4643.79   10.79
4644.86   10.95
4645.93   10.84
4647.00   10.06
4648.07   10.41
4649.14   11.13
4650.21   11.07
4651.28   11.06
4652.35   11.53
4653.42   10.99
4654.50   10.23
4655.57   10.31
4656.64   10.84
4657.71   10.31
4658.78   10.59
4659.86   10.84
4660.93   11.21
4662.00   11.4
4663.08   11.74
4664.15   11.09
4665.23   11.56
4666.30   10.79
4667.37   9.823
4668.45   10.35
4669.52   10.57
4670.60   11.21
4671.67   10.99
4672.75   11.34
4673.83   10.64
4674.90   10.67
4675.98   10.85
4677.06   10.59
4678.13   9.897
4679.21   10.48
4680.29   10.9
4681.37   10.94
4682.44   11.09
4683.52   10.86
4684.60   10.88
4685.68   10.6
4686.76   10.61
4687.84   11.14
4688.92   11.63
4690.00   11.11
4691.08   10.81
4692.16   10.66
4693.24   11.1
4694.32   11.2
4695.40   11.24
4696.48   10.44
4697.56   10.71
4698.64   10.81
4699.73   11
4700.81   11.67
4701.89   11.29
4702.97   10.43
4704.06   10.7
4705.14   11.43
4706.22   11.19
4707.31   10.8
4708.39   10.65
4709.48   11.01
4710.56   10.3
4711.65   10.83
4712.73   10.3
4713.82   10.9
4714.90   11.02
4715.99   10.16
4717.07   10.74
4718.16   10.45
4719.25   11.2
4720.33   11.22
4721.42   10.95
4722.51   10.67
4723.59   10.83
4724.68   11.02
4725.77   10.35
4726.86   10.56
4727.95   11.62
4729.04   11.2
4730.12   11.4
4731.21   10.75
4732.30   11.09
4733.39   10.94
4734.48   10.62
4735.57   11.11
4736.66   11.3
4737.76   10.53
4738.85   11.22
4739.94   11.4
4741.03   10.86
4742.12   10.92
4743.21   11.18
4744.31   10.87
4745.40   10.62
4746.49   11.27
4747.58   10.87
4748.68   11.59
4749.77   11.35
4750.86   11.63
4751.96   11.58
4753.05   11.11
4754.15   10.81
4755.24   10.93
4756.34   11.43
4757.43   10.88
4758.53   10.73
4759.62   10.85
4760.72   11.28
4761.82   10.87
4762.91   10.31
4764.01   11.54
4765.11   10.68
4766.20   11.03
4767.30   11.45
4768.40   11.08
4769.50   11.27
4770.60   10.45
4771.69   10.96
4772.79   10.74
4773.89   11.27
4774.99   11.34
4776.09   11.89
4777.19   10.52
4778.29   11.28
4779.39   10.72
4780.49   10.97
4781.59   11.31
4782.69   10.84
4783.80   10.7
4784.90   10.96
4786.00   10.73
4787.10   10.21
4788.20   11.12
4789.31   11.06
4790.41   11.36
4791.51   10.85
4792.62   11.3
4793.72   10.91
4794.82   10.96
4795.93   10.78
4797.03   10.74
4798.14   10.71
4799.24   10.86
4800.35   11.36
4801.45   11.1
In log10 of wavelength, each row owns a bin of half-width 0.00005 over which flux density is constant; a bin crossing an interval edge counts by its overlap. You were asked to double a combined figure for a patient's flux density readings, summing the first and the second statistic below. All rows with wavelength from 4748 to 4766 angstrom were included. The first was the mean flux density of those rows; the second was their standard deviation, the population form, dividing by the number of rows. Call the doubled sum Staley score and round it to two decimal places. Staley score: 22.96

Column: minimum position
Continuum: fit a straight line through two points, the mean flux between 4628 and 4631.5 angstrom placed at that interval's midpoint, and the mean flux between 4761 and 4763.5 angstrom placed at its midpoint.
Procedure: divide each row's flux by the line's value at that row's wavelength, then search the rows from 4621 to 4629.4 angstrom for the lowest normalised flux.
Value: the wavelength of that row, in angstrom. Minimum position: 4626.71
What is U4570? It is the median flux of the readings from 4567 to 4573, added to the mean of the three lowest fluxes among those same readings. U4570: 20.7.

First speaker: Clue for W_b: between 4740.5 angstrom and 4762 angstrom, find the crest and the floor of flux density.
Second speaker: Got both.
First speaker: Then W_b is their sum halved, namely 11.1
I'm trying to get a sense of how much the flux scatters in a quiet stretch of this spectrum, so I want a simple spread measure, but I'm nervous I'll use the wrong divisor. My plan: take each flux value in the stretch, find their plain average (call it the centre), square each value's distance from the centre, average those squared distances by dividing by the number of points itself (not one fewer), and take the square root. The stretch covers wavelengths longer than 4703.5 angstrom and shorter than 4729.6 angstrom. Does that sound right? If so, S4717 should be 0.37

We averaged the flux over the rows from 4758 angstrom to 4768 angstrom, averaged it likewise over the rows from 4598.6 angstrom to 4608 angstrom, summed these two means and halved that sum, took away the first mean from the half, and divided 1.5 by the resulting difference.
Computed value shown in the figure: -6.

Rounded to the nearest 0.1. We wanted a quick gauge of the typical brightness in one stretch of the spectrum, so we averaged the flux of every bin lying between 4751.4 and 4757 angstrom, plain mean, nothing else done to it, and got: 11.2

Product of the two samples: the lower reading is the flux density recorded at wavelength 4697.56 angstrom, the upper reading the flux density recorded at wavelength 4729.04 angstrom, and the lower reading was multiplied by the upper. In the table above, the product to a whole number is 120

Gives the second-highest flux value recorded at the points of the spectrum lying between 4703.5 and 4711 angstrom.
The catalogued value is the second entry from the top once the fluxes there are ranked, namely 11.19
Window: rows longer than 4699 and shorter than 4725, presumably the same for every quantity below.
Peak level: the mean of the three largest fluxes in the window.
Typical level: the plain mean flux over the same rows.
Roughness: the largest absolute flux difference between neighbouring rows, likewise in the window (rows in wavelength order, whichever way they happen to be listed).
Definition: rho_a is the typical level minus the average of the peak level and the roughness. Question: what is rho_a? 4.70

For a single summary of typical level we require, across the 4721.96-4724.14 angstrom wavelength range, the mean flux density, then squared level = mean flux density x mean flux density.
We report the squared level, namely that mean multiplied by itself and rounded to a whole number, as 116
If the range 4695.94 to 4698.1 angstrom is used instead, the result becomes 112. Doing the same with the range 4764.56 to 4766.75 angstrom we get 118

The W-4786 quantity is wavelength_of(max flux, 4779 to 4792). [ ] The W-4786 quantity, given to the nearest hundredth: 4790.41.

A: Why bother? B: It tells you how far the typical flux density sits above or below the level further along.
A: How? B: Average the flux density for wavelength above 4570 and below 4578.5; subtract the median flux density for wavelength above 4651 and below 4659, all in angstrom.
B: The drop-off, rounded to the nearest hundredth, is -0.20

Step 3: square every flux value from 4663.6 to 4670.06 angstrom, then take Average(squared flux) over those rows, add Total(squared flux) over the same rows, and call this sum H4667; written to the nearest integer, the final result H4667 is 803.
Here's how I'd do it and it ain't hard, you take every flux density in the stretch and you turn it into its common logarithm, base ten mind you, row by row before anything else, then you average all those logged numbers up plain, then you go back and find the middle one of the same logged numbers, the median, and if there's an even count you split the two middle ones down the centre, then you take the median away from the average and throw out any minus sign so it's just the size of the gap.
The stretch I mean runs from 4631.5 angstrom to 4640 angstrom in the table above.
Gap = 0.0012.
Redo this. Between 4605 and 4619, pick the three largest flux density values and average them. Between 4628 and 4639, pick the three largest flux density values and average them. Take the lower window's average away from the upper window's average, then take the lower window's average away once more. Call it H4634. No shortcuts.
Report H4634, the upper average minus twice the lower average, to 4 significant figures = -11.69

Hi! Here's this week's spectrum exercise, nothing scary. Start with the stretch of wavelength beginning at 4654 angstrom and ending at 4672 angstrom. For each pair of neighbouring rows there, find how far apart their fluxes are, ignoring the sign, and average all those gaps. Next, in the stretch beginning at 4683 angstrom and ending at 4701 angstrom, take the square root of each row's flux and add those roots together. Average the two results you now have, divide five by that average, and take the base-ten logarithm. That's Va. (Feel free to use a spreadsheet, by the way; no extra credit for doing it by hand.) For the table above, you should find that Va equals -0.754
